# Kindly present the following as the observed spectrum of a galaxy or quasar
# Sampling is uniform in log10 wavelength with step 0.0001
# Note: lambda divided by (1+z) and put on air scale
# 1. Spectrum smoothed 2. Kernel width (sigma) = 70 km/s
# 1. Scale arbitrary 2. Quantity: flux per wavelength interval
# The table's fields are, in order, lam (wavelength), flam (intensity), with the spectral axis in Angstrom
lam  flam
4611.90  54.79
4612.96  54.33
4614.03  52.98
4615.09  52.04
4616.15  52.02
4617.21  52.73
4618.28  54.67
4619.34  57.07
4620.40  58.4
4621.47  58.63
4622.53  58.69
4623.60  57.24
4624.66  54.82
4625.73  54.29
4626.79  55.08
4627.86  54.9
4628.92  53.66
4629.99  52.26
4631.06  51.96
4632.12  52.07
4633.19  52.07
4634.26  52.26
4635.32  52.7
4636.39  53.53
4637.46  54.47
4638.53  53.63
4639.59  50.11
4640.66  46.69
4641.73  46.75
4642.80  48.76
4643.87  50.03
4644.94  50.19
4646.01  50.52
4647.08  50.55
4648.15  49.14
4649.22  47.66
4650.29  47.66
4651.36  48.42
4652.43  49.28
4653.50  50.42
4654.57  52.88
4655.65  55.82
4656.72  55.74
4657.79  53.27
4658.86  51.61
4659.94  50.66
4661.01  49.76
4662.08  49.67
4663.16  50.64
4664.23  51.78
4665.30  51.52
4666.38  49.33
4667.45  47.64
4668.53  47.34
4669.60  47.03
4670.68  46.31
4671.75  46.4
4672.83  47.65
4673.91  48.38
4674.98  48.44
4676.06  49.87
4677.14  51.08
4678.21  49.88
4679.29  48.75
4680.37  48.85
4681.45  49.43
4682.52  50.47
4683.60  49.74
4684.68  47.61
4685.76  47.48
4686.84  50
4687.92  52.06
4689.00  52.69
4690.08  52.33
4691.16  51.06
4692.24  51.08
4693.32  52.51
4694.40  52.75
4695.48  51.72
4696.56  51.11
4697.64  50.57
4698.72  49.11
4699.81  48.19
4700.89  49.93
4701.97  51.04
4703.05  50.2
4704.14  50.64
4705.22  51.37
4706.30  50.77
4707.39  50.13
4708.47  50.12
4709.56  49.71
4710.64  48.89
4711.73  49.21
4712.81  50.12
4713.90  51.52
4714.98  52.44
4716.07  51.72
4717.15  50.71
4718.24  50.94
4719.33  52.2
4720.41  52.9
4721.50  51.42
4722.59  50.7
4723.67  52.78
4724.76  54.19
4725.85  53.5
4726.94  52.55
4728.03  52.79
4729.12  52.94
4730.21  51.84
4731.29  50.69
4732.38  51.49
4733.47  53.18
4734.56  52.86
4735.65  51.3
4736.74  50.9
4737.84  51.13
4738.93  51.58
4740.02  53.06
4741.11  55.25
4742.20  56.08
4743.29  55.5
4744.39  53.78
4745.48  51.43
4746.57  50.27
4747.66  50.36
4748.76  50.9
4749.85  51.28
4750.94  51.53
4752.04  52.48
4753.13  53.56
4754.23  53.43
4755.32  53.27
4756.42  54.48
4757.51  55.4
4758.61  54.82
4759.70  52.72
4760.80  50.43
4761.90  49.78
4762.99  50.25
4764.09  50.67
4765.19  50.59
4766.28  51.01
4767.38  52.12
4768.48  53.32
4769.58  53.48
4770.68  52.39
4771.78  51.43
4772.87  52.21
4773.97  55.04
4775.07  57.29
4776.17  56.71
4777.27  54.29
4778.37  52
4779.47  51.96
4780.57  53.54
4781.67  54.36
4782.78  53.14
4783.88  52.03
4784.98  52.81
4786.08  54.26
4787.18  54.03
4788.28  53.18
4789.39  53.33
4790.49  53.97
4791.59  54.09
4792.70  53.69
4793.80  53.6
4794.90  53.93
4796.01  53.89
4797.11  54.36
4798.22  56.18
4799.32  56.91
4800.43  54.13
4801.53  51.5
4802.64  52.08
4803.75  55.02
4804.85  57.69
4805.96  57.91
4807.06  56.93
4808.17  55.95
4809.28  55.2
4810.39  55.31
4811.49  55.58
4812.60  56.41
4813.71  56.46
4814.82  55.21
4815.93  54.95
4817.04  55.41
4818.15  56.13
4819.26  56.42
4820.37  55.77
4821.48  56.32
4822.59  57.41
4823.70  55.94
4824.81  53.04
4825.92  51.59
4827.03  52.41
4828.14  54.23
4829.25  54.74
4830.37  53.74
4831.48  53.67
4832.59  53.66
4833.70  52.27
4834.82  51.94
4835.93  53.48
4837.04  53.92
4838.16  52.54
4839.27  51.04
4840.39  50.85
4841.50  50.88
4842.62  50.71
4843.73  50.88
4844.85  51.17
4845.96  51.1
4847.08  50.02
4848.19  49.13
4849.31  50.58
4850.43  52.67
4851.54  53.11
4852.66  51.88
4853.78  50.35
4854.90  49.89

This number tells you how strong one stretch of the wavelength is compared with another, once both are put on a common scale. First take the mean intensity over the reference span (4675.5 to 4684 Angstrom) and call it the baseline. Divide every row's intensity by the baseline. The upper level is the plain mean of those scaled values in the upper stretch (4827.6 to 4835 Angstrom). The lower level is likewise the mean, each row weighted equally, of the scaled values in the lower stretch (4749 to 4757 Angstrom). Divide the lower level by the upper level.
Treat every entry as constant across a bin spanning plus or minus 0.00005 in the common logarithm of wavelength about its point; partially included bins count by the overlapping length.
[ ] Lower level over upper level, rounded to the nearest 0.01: 0.99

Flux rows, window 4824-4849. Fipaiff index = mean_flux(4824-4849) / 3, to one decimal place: 17.4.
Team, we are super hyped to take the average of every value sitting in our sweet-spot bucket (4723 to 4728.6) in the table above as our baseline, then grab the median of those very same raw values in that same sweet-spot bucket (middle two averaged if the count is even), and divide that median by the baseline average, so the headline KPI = 0.99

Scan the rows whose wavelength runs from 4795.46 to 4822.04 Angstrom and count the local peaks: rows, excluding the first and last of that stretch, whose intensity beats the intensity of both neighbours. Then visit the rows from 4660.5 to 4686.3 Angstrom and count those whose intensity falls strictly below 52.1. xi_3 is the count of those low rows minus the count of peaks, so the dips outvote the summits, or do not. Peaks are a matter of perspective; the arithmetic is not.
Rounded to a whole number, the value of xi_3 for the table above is 20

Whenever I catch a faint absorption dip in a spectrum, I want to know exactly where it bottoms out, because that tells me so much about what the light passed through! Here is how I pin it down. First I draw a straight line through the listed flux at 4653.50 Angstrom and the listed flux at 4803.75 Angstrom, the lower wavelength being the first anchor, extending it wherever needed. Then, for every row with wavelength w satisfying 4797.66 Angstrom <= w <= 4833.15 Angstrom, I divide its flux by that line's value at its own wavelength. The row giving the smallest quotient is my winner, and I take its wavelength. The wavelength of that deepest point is 4825.92 Angstrom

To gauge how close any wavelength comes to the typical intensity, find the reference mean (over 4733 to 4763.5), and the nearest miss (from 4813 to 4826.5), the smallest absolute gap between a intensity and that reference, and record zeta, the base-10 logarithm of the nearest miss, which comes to -0.30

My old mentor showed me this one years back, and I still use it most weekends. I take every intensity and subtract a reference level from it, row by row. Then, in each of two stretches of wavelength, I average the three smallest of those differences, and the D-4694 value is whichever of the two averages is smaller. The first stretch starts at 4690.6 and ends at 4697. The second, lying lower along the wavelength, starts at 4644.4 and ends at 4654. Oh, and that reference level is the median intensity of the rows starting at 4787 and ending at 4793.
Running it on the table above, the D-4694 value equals -5.9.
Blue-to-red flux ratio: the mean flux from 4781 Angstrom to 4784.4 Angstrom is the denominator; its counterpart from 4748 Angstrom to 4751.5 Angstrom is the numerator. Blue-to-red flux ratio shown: 0.96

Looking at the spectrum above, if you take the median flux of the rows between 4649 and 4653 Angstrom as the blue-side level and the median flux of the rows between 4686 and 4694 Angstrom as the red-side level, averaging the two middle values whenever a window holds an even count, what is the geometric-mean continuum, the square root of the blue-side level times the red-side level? 50.0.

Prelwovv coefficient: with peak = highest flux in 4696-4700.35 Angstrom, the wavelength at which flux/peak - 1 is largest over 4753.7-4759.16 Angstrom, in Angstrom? 4757.51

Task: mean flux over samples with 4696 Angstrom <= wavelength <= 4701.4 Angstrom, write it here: 49.8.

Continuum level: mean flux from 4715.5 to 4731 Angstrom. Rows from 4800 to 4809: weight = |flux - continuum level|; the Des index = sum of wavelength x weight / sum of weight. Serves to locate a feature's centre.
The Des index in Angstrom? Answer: 4805.4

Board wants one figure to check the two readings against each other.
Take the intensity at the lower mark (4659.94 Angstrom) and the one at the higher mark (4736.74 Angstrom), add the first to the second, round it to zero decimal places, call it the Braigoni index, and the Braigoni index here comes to 102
